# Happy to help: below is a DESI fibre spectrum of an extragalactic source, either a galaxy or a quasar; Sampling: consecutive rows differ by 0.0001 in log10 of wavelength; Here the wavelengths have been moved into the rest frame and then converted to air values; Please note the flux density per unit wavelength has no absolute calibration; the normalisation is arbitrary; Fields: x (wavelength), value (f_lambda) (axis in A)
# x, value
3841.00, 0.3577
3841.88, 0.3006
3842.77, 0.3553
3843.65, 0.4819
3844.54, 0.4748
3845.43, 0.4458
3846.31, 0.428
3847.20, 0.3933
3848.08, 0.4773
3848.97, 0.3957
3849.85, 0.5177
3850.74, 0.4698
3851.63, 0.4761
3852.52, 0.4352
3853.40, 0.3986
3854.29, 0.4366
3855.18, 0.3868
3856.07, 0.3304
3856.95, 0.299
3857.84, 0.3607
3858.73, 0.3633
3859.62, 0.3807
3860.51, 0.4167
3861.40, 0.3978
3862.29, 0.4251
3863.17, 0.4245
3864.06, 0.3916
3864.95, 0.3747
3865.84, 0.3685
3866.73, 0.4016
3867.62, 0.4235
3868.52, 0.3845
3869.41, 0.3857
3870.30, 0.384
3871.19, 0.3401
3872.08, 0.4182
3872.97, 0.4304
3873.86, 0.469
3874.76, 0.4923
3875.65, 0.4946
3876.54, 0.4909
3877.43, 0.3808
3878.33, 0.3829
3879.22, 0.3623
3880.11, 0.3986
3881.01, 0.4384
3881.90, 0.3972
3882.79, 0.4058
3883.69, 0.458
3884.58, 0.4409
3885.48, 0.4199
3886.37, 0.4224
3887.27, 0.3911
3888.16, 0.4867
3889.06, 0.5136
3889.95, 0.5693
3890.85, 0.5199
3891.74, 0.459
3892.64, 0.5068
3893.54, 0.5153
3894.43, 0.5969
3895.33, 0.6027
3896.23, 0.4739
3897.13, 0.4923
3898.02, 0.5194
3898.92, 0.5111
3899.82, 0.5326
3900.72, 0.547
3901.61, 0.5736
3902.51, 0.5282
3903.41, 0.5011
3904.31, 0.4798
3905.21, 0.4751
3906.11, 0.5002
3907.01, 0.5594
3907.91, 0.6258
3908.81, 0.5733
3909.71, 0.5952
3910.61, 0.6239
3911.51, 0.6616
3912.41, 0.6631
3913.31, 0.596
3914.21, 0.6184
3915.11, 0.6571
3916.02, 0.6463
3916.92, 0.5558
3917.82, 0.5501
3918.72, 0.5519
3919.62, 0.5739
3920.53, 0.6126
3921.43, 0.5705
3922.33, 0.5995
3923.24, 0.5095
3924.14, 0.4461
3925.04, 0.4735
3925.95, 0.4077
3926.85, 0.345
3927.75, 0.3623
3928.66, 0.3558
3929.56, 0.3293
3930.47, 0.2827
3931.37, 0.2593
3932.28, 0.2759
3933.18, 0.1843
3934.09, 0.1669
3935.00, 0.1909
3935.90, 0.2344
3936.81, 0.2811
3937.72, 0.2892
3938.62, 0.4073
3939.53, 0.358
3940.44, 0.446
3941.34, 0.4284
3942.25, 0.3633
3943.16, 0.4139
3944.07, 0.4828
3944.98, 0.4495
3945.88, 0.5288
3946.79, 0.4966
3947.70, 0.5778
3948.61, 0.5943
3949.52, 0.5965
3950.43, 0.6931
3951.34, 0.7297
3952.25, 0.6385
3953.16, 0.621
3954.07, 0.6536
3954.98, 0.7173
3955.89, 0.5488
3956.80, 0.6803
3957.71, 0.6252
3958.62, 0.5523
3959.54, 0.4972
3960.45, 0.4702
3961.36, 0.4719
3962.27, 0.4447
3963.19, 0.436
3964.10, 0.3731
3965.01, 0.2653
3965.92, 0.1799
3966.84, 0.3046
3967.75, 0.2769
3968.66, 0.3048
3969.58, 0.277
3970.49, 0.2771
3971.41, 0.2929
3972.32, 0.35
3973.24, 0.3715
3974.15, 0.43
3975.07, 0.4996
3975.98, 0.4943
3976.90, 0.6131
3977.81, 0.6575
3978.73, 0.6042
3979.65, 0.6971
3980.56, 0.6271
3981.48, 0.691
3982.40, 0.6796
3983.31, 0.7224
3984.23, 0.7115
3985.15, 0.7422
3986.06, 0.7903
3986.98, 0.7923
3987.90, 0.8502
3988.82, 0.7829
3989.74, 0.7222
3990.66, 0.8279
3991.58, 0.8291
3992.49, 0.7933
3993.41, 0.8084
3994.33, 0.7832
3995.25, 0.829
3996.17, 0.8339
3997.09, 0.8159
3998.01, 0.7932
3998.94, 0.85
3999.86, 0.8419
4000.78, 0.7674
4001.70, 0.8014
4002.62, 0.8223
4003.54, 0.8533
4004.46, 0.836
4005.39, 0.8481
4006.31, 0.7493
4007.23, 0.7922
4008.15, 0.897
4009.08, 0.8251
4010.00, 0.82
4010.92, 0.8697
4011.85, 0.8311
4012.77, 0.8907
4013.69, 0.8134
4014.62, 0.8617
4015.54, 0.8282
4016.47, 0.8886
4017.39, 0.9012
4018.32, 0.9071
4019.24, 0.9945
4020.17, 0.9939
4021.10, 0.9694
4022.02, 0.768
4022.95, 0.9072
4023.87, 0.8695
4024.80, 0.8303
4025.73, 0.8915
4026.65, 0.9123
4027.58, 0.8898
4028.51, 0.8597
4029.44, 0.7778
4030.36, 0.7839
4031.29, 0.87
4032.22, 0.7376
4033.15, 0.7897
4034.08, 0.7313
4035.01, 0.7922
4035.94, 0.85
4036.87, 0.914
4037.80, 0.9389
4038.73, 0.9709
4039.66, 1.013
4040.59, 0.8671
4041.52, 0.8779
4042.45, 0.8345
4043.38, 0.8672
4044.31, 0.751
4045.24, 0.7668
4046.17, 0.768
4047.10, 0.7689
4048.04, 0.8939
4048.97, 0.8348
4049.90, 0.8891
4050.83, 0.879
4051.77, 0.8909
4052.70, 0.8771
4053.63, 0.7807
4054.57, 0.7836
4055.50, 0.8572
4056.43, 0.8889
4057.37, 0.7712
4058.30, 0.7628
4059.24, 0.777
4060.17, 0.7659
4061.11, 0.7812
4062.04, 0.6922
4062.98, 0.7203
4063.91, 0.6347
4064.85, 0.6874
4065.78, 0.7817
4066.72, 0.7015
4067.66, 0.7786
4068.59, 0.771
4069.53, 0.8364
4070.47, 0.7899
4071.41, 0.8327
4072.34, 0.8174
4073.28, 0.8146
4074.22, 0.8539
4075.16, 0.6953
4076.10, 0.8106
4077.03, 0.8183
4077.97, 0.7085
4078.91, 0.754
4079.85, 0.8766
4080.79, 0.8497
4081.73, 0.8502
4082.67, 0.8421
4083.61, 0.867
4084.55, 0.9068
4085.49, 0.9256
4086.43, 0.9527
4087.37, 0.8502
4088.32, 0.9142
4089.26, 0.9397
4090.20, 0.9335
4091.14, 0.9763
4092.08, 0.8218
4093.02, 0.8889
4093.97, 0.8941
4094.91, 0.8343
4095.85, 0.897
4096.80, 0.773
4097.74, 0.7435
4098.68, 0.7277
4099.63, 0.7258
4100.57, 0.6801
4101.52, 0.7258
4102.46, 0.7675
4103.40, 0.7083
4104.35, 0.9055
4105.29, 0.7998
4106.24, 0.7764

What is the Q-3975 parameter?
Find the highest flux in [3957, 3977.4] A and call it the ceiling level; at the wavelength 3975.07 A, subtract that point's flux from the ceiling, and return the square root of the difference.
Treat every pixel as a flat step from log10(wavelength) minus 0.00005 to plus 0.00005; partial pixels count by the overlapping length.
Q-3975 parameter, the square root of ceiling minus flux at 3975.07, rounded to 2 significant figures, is 0.35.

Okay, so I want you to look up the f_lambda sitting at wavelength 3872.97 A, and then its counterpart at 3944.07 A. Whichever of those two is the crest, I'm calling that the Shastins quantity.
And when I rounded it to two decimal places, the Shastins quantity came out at 0.48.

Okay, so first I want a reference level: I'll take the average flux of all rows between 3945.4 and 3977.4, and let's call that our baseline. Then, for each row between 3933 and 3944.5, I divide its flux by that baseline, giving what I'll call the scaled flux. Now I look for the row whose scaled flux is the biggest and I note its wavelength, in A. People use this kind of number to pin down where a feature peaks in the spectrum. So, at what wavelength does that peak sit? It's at 3944.07 A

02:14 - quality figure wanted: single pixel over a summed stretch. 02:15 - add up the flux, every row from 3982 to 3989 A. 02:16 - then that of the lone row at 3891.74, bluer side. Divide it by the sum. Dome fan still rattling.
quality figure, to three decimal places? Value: 0.076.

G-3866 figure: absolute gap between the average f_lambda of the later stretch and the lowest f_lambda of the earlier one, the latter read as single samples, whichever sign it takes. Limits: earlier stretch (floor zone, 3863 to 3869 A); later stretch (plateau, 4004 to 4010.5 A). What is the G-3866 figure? 0.46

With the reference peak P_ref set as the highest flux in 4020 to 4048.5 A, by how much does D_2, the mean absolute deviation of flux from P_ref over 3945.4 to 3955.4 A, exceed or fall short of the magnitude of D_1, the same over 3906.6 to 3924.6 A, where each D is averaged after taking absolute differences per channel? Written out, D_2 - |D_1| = -0.03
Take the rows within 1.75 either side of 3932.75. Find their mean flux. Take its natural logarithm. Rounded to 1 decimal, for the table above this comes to -1.5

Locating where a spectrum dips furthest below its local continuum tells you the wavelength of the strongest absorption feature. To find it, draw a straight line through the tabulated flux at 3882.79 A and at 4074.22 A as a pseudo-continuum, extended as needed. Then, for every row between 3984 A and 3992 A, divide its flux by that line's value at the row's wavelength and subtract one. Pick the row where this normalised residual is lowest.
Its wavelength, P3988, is 3989.74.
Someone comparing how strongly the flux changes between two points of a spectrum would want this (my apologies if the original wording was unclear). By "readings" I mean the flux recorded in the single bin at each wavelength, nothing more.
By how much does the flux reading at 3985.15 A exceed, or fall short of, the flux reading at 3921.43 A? 0.2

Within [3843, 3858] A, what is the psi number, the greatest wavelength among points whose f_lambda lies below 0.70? 3857.84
